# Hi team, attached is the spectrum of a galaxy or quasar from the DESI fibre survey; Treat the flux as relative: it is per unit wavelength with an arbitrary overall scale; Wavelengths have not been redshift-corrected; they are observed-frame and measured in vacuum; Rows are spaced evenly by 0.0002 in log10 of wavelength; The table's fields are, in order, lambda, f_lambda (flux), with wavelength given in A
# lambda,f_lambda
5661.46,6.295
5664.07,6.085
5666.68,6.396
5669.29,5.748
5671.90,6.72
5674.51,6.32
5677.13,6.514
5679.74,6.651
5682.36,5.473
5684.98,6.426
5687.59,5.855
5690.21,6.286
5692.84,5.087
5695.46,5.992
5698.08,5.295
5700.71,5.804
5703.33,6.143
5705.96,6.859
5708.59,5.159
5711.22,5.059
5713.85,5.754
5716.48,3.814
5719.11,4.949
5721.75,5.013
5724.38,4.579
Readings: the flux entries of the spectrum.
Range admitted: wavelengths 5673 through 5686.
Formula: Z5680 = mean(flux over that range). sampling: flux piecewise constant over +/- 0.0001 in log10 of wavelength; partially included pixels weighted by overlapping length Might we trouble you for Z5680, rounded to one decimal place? 6.3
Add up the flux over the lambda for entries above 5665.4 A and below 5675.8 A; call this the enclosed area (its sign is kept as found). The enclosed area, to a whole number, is 66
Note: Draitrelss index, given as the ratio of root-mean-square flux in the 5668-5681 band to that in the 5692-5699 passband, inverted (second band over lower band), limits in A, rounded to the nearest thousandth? 0.855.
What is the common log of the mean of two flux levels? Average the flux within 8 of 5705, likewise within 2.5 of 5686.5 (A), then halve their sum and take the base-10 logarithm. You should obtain 0.773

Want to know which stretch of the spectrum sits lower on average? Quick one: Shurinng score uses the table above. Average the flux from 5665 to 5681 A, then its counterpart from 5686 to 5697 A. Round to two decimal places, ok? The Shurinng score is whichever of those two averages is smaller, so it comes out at 5.81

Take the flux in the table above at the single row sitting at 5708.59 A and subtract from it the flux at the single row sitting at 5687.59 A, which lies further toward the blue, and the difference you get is -0.70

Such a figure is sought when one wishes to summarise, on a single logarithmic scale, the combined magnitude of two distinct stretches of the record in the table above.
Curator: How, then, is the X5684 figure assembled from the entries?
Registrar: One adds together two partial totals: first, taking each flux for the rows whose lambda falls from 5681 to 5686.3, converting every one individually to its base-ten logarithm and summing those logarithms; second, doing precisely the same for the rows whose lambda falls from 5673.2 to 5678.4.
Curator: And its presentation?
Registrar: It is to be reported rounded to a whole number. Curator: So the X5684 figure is 3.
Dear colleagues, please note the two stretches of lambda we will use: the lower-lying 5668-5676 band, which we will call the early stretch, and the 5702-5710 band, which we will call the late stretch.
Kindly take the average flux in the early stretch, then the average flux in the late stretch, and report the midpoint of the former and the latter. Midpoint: 6.2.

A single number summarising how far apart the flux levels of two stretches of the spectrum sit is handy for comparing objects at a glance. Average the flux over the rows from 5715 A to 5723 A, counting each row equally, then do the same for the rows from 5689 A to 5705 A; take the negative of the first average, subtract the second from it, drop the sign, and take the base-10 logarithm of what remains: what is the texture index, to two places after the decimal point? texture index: 1.02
